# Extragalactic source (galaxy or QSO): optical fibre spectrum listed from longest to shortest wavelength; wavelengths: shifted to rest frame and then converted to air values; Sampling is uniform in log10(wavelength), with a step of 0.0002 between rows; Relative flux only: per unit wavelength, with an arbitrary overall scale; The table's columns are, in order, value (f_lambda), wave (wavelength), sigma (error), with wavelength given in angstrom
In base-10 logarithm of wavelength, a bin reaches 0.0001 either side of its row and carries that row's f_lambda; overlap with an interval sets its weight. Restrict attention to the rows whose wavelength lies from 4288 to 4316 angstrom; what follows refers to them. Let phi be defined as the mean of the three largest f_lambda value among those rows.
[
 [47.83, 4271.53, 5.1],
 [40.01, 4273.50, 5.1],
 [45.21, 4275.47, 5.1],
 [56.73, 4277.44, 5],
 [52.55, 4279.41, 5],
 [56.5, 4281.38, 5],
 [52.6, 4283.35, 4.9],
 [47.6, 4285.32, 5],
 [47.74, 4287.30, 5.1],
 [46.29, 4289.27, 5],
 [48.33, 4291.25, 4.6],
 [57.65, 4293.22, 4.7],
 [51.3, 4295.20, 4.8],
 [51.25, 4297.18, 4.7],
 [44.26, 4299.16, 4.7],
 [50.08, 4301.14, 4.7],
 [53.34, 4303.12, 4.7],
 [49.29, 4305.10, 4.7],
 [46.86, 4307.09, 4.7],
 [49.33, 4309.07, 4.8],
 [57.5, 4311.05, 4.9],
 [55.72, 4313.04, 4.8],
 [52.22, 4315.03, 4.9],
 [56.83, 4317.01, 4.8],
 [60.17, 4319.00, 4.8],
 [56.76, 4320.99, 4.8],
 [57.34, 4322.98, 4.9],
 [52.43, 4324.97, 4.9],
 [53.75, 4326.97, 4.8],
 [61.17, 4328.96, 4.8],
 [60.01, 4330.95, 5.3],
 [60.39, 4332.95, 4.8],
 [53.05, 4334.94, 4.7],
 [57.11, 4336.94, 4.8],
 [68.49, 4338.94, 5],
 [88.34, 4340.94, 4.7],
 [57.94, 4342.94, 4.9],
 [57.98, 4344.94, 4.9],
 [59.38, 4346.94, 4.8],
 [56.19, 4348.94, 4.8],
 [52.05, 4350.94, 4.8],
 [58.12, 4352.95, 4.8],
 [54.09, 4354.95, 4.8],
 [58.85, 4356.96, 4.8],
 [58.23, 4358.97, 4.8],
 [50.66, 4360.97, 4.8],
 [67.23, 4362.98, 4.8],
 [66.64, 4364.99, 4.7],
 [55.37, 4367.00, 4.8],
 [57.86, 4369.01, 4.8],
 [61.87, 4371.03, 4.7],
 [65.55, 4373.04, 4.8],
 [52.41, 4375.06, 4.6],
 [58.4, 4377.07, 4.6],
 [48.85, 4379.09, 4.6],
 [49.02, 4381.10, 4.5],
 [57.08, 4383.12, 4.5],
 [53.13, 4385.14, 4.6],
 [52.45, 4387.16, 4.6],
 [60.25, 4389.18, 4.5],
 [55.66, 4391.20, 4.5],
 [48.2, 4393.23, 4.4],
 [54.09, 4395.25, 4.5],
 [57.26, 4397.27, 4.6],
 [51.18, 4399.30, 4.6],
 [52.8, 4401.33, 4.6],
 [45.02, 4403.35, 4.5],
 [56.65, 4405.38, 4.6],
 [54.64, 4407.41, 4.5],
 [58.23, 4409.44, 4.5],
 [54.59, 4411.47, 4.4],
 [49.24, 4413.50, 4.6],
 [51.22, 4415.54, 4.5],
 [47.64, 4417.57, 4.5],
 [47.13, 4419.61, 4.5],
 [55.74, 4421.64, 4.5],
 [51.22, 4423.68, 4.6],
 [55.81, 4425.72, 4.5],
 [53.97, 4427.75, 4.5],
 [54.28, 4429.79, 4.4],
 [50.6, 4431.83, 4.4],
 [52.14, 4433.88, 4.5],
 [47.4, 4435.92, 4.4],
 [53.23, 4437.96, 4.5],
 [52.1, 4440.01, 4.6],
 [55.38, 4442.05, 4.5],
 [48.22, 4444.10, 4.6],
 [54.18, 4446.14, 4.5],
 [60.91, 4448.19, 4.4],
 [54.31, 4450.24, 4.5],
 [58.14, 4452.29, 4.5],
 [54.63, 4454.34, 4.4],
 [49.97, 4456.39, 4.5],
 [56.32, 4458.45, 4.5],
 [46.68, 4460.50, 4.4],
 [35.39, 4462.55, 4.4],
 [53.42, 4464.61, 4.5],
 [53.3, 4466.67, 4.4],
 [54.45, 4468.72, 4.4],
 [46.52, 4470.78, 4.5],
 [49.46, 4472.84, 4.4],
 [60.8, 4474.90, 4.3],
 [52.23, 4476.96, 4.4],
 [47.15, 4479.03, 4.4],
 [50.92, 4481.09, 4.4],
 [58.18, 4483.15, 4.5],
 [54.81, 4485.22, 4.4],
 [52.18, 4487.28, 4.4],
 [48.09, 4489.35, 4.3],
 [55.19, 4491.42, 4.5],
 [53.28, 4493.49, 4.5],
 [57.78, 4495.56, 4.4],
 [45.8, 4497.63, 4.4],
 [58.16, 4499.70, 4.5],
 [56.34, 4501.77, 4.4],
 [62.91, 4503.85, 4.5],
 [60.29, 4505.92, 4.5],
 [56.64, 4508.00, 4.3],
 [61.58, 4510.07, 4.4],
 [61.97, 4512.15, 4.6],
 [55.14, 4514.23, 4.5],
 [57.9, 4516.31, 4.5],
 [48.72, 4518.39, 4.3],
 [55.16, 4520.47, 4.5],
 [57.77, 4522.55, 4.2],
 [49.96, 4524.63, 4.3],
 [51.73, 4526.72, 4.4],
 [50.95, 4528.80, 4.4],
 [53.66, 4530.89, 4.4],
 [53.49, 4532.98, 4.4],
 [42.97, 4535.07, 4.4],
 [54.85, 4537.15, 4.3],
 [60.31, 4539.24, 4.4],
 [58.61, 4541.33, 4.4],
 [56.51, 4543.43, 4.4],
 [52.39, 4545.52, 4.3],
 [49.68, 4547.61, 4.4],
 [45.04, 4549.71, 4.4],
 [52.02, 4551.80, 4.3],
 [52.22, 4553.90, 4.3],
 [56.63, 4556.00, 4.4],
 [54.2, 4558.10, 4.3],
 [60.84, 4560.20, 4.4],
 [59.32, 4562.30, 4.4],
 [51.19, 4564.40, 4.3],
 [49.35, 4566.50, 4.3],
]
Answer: 57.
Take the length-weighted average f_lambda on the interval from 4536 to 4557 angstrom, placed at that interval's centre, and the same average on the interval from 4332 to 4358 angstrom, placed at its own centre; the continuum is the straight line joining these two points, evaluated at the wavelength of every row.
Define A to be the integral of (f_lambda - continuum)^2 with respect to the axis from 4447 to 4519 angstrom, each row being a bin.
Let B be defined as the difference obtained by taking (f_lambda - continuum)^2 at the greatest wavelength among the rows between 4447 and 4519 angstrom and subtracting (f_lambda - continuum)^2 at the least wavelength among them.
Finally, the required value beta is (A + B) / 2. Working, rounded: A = 2715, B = 19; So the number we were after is 1367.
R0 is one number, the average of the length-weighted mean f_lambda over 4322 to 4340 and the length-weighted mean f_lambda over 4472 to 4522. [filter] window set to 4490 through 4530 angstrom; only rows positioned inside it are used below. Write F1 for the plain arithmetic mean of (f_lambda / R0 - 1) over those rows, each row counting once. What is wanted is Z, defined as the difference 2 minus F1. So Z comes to 2.02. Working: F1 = -0.018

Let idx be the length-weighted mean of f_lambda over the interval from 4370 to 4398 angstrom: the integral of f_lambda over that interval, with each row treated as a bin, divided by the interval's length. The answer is 55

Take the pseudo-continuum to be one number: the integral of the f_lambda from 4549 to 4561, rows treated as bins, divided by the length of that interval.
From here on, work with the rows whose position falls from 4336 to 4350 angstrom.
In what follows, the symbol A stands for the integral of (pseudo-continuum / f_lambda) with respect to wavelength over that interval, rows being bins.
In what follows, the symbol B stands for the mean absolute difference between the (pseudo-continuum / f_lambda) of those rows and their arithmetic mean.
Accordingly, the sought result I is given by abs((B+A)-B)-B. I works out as 12.0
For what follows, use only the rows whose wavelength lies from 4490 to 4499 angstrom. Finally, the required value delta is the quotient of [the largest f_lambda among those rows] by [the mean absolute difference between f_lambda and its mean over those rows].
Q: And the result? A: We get 16.0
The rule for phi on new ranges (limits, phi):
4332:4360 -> 72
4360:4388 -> 66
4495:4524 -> 62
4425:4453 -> 58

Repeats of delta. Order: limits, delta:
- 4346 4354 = 25.7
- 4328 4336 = 21.8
